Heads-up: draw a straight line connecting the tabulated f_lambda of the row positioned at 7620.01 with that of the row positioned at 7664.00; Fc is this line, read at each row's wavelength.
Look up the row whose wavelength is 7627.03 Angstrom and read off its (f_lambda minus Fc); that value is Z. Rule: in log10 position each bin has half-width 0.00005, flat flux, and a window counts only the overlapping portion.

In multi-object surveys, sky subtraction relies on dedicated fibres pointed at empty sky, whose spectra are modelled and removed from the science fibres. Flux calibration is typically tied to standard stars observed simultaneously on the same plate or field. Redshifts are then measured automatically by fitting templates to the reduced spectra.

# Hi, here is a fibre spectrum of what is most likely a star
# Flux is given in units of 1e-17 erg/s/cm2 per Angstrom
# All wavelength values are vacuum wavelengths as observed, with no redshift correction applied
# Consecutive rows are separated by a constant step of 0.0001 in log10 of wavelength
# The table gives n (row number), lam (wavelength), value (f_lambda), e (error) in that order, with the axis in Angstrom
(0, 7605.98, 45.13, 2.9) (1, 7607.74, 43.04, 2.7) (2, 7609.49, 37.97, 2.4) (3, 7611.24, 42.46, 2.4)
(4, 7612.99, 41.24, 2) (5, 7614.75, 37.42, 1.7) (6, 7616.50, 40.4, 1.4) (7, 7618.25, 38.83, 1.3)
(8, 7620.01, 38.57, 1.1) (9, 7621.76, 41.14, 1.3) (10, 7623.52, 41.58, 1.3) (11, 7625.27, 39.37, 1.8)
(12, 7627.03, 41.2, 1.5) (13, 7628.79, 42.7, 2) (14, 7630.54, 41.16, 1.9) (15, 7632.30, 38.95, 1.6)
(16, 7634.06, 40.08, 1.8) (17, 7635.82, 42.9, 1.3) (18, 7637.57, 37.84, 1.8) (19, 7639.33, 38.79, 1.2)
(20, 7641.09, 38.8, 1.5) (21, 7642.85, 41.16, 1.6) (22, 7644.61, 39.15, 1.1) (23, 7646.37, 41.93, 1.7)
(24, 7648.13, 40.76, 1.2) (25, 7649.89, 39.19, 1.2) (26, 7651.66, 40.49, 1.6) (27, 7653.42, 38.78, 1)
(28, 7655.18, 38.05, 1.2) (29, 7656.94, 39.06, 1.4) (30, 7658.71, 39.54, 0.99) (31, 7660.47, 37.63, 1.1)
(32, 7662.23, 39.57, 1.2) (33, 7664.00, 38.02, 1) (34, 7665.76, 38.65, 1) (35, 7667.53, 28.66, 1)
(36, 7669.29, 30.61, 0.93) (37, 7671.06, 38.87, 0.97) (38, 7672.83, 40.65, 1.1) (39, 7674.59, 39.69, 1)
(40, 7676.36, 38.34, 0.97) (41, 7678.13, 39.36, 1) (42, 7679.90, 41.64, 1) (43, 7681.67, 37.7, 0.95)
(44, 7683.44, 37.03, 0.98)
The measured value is 2.7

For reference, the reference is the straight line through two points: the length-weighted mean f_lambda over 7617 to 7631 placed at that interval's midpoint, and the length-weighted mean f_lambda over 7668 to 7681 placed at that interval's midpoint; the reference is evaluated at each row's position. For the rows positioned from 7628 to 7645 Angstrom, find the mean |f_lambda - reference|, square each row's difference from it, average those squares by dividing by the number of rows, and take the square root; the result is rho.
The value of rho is 0.8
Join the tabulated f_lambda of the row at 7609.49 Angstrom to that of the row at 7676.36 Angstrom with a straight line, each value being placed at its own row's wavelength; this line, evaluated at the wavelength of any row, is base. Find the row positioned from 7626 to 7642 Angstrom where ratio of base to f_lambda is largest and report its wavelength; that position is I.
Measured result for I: 7637.57 Angstrom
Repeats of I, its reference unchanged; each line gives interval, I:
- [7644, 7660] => 7655.18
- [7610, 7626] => 7614.75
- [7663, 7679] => 7667.53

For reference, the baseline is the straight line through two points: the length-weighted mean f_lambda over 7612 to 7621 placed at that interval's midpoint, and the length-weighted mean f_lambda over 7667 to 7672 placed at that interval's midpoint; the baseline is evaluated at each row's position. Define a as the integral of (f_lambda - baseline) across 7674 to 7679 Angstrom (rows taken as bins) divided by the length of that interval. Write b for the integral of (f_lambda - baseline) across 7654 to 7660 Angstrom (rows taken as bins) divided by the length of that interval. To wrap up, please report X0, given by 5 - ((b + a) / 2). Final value -0.5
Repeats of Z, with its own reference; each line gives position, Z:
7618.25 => 0.2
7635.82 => 4.5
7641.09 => 0.5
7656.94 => 1.0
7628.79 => 4.2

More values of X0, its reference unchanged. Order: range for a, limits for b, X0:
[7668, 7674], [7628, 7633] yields 1.7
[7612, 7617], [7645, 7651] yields 2.5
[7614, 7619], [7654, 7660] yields 3.1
